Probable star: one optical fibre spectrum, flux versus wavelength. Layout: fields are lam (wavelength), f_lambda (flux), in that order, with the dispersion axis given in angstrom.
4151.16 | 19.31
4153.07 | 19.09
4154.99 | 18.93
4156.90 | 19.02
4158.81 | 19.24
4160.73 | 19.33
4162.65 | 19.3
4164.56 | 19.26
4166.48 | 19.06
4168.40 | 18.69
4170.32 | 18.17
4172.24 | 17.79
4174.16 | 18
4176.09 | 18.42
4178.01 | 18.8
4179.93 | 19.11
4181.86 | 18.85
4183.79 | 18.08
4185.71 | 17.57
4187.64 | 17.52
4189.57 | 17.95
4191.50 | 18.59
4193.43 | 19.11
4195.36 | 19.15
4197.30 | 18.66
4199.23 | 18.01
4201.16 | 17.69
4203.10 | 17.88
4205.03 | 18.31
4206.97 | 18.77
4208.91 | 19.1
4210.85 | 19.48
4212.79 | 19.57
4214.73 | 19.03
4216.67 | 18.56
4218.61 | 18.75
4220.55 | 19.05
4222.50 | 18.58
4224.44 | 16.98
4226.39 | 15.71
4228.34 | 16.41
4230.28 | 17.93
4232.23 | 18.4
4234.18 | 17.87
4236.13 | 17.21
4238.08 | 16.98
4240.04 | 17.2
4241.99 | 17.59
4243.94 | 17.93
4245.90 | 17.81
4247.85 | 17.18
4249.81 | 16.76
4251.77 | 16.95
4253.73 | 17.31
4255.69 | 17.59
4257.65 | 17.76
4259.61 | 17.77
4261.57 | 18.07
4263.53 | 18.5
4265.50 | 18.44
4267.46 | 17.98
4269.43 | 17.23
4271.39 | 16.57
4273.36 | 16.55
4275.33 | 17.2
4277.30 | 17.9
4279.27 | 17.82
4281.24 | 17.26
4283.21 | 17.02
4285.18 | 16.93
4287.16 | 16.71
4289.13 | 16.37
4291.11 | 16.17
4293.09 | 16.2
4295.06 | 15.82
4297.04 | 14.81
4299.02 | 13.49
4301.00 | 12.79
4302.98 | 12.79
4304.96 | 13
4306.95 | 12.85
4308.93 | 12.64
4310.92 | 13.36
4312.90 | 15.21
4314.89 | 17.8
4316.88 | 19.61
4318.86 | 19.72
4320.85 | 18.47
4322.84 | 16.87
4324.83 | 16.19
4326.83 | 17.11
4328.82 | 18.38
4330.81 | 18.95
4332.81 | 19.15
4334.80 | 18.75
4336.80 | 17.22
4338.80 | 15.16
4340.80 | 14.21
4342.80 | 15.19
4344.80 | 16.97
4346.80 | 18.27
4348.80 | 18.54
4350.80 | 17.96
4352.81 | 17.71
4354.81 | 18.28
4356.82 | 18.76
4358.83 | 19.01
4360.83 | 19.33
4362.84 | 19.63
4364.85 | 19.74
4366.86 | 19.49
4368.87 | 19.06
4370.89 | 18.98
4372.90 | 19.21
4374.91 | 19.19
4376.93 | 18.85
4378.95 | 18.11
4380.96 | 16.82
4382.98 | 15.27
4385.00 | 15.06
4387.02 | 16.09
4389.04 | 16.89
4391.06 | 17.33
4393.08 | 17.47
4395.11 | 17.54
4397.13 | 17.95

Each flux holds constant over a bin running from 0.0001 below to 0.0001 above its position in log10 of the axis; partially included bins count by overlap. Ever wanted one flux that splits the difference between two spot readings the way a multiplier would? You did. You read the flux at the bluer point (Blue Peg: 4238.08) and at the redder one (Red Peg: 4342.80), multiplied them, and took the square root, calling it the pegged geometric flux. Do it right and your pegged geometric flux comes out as 16.1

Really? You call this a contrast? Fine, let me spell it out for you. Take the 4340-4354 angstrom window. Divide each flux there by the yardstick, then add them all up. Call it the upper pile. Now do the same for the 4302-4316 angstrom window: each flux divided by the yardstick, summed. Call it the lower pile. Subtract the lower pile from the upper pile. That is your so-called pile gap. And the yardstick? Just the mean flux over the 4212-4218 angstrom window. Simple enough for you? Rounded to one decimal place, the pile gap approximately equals 1.1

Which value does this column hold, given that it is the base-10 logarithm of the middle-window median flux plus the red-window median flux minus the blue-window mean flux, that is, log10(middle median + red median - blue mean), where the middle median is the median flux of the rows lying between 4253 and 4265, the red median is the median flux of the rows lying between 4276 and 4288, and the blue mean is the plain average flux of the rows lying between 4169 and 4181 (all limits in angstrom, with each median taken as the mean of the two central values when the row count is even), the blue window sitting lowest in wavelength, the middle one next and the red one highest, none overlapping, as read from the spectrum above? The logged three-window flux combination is 1.22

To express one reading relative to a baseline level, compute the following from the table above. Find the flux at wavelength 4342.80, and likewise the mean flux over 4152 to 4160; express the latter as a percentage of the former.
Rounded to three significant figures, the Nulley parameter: 126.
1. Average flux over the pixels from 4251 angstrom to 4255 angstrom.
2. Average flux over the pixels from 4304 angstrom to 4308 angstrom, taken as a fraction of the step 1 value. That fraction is 0.75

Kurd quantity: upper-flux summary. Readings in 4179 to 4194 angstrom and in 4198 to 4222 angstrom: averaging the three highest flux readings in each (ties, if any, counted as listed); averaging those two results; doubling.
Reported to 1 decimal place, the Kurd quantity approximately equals 38.4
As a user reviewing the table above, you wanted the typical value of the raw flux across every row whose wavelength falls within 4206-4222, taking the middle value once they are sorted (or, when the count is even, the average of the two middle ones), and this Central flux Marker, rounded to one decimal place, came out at 19.0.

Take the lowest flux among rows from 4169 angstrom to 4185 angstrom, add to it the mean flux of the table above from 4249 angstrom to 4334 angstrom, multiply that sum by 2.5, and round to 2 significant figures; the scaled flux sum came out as 86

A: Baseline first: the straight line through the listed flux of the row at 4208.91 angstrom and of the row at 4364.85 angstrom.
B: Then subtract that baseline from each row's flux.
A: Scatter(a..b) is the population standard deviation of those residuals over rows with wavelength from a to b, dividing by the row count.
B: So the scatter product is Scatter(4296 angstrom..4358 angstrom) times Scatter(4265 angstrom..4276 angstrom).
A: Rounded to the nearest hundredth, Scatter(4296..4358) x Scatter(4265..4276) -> 1.60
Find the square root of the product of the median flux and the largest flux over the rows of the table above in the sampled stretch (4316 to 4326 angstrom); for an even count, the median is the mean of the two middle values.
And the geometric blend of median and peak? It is 19.1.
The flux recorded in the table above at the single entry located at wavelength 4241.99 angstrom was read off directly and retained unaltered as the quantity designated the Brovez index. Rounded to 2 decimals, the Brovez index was 17.59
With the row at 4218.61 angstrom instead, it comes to 18.75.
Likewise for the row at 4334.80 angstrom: 18.75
